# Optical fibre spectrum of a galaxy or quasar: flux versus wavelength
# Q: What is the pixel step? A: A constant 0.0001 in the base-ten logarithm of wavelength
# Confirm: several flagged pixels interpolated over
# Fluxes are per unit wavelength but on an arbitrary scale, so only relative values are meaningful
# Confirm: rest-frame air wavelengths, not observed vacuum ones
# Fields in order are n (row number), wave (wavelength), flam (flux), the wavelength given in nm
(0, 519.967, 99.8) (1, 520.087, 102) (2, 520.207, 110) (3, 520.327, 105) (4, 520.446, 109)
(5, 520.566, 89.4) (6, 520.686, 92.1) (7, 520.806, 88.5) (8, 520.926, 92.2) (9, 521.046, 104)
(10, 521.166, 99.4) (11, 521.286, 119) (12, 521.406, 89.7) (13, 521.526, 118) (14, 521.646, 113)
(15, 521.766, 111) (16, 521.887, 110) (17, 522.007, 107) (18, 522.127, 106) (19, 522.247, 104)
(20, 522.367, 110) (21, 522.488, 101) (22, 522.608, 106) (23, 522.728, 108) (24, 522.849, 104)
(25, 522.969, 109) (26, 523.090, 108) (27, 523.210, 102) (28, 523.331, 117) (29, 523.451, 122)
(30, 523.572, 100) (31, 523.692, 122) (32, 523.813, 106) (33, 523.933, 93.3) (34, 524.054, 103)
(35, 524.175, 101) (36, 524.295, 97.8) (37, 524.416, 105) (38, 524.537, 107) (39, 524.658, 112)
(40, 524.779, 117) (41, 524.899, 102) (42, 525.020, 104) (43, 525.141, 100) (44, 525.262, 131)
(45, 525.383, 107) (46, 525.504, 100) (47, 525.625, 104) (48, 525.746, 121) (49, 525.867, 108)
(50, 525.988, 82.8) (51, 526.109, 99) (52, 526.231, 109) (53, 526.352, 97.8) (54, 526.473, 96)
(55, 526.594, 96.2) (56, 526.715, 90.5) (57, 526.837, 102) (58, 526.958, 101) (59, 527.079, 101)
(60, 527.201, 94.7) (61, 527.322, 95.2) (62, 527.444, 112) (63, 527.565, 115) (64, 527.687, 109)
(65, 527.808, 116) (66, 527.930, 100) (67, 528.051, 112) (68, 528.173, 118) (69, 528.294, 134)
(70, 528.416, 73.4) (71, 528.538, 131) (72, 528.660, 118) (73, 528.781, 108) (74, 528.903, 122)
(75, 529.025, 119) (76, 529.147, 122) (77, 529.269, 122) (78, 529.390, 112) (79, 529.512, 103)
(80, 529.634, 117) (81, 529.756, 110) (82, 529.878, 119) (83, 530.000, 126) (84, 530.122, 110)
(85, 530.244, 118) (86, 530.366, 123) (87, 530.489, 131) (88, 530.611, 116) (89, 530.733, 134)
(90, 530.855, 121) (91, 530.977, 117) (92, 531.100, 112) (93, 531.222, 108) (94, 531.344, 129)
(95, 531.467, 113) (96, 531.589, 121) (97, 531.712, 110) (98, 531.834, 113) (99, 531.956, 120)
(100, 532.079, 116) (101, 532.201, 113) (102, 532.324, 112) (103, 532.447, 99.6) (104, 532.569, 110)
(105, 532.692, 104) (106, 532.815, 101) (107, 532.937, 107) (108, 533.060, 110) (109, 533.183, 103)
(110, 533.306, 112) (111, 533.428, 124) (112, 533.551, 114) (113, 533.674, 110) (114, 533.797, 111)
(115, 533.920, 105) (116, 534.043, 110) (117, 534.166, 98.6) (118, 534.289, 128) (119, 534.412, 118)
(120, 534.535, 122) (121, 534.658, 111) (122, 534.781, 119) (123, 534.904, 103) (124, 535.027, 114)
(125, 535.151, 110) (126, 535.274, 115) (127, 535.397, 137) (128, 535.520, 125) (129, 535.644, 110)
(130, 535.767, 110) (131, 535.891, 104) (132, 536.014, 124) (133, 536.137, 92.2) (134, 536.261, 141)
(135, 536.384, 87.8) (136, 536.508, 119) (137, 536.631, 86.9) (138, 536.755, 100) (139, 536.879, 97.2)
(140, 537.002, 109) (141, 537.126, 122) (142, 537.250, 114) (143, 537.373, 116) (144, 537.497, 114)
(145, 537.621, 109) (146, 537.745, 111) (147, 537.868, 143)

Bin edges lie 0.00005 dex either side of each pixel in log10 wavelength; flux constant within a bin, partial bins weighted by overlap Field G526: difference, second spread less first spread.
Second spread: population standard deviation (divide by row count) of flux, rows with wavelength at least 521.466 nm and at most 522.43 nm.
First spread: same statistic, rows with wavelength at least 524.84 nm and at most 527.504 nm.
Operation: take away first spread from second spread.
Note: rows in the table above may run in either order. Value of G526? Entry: -6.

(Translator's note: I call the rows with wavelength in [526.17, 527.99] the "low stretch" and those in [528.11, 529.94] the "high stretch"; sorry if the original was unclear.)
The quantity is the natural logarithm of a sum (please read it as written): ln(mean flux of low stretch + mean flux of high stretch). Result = 5.383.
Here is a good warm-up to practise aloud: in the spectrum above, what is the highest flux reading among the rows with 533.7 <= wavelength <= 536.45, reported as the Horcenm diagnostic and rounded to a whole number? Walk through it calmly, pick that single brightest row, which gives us 141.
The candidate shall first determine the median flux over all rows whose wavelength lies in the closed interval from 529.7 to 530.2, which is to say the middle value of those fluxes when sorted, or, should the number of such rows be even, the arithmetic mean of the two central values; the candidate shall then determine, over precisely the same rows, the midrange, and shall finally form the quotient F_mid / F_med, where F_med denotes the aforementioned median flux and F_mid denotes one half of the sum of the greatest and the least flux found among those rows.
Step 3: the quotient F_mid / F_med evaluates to 1.03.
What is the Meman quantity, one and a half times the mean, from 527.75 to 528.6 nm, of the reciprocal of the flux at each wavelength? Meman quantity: 0.0139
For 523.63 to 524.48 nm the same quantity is 0.0145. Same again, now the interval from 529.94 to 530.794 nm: 0.0123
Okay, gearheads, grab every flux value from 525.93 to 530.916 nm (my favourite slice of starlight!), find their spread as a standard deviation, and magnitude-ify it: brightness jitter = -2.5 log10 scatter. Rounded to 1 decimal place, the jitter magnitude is -2.8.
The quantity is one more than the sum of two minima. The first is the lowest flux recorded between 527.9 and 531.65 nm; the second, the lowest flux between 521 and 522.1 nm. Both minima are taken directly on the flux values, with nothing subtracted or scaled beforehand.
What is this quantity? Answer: 164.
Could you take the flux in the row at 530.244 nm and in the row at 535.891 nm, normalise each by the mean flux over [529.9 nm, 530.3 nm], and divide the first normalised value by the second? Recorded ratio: 1.13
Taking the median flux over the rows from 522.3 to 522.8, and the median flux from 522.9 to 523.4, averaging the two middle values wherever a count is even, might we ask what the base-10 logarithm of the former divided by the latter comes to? -0.006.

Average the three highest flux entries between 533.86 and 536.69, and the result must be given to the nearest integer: 135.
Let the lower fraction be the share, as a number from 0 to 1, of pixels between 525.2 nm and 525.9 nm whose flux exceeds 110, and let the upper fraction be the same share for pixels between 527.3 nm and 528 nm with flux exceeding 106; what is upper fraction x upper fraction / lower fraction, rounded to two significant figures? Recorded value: 1.3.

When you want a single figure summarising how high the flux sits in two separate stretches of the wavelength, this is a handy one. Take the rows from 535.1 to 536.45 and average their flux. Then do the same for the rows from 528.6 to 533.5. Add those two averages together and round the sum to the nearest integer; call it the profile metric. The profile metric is 229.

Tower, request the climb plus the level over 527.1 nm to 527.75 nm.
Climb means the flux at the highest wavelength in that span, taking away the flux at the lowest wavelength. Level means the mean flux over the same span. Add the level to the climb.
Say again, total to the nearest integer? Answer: 119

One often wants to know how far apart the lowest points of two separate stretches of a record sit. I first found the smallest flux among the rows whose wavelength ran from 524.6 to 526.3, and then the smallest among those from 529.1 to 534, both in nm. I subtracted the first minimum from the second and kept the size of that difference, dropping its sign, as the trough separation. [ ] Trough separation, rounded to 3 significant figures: 16.8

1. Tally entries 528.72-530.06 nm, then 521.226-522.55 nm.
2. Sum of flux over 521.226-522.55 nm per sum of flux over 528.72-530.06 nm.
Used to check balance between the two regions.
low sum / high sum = 0.93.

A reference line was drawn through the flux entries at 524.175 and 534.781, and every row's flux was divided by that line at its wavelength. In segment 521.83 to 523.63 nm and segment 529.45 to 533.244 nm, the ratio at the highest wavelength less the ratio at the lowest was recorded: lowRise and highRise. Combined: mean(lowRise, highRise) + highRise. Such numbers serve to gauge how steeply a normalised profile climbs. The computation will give -0.14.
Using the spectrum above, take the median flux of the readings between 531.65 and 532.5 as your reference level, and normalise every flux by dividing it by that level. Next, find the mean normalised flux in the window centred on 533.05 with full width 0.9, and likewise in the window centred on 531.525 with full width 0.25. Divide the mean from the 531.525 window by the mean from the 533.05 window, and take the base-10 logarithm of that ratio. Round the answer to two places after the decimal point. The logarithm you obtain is 0.03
